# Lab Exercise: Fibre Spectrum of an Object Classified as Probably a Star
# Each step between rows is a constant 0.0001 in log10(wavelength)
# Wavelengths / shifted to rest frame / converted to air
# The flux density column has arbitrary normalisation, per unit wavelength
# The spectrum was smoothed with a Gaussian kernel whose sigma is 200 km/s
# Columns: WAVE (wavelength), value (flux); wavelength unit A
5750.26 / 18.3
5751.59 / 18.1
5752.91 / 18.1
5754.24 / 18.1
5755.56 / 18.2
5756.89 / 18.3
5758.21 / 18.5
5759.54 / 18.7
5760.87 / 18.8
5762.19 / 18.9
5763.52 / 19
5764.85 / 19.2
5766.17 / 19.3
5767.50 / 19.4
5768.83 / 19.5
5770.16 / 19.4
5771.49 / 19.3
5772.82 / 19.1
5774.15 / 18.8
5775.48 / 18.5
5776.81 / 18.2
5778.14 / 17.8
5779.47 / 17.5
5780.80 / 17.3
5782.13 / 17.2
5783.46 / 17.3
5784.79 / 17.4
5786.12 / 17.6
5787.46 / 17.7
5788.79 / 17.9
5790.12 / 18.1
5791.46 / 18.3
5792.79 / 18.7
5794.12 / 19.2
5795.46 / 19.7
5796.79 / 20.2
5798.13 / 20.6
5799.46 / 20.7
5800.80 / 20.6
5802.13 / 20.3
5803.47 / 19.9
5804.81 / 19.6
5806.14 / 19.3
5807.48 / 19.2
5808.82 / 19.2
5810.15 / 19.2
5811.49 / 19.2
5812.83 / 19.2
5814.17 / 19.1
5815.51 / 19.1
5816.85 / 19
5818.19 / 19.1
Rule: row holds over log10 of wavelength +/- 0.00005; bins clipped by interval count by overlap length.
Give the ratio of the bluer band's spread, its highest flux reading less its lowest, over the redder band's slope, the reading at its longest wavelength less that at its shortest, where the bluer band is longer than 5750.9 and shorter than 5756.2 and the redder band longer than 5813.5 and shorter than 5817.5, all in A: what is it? -1.0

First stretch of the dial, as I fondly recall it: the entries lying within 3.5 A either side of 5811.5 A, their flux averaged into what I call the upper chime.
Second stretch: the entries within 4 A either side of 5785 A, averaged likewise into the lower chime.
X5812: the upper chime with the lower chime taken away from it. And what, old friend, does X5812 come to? 1.7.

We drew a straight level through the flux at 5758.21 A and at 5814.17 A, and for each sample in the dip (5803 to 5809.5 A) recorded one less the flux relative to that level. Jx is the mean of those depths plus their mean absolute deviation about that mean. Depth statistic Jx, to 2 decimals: -0.01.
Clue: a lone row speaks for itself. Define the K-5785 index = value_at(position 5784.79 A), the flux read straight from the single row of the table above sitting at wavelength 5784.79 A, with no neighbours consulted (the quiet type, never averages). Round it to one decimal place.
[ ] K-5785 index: 17.4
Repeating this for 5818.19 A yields 19.1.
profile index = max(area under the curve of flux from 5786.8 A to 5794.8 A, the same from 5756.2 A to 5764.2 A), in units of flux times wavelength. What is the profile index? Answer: 149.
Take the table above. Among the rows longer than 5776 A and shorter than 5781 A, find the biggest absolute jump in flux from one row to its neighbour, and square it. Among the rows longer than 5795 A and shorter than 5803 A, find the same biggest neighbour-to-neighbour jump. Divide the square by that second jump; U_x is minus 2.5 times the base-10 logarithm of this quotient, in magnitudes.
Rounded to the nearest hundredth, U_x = 1.24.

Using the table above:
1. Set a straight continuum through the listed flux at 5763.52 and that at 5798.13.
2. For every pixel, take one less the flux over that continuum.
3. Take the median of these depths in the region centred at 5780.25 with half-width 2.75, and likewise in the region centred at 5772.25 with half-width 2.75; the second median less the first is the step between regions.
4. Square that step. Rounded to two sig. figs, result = 0.012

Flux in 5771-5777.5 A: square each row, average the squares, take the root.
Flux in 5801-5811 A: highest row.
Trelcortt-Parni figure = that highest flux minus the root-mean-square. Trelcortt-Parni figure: 1.5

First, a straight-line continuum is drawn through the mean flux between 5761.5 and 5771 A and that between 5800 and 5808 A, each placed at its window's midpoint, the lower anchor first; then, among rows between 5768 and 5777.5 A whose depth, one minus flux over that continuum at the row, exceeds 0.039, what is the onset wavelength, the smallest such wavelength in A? 5775.48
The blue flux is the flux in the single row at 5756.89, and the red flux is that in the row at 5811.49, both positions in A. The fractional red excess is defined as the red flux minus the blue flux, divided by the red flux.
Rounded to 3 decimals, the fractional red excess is 0.047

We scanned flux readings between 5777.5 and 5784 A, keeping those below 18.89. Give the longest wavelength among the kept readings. 5783.46 A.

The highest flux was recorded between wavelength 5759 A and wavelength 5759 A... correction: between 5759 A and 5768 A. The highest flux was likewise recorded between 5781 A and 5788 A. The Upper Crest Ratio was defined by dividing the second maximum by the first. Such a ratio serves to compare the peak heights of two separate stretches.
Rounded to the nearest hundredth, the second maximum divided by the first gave 0.91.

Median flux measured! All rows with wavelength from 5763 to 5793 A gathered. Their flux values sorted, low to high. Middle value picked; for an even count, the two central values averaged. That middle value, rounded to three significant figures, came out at 18.3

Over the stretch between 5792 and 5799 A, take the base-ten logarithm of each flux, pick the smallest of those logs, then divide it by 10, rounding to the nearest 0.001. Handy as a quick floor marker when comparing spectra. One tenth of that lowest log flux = 0.127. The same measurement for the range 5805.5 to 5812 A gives 0.128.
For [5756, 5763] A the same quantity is 0.126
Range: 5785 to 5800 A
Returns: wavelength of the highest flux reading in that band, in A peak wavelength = 5799.46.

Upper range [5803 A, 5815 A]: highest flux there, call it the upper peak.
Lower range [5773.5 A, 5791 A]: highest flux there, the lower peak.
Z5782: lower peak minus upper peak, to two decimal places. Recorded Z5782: -1.10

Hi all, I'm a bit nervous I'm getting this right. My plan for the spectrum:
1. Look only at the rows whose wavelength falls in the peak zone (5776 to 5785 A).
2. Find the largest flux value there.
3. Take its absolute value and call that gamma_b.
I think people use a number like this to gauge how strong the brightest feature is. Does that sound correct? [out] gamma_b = 18.2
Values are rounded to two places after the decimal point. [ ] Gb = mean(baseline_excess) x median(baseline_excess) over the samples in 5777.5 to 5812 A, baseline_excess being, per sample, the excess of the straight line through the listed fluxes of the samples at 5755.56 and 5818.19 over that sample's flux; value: 0.01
